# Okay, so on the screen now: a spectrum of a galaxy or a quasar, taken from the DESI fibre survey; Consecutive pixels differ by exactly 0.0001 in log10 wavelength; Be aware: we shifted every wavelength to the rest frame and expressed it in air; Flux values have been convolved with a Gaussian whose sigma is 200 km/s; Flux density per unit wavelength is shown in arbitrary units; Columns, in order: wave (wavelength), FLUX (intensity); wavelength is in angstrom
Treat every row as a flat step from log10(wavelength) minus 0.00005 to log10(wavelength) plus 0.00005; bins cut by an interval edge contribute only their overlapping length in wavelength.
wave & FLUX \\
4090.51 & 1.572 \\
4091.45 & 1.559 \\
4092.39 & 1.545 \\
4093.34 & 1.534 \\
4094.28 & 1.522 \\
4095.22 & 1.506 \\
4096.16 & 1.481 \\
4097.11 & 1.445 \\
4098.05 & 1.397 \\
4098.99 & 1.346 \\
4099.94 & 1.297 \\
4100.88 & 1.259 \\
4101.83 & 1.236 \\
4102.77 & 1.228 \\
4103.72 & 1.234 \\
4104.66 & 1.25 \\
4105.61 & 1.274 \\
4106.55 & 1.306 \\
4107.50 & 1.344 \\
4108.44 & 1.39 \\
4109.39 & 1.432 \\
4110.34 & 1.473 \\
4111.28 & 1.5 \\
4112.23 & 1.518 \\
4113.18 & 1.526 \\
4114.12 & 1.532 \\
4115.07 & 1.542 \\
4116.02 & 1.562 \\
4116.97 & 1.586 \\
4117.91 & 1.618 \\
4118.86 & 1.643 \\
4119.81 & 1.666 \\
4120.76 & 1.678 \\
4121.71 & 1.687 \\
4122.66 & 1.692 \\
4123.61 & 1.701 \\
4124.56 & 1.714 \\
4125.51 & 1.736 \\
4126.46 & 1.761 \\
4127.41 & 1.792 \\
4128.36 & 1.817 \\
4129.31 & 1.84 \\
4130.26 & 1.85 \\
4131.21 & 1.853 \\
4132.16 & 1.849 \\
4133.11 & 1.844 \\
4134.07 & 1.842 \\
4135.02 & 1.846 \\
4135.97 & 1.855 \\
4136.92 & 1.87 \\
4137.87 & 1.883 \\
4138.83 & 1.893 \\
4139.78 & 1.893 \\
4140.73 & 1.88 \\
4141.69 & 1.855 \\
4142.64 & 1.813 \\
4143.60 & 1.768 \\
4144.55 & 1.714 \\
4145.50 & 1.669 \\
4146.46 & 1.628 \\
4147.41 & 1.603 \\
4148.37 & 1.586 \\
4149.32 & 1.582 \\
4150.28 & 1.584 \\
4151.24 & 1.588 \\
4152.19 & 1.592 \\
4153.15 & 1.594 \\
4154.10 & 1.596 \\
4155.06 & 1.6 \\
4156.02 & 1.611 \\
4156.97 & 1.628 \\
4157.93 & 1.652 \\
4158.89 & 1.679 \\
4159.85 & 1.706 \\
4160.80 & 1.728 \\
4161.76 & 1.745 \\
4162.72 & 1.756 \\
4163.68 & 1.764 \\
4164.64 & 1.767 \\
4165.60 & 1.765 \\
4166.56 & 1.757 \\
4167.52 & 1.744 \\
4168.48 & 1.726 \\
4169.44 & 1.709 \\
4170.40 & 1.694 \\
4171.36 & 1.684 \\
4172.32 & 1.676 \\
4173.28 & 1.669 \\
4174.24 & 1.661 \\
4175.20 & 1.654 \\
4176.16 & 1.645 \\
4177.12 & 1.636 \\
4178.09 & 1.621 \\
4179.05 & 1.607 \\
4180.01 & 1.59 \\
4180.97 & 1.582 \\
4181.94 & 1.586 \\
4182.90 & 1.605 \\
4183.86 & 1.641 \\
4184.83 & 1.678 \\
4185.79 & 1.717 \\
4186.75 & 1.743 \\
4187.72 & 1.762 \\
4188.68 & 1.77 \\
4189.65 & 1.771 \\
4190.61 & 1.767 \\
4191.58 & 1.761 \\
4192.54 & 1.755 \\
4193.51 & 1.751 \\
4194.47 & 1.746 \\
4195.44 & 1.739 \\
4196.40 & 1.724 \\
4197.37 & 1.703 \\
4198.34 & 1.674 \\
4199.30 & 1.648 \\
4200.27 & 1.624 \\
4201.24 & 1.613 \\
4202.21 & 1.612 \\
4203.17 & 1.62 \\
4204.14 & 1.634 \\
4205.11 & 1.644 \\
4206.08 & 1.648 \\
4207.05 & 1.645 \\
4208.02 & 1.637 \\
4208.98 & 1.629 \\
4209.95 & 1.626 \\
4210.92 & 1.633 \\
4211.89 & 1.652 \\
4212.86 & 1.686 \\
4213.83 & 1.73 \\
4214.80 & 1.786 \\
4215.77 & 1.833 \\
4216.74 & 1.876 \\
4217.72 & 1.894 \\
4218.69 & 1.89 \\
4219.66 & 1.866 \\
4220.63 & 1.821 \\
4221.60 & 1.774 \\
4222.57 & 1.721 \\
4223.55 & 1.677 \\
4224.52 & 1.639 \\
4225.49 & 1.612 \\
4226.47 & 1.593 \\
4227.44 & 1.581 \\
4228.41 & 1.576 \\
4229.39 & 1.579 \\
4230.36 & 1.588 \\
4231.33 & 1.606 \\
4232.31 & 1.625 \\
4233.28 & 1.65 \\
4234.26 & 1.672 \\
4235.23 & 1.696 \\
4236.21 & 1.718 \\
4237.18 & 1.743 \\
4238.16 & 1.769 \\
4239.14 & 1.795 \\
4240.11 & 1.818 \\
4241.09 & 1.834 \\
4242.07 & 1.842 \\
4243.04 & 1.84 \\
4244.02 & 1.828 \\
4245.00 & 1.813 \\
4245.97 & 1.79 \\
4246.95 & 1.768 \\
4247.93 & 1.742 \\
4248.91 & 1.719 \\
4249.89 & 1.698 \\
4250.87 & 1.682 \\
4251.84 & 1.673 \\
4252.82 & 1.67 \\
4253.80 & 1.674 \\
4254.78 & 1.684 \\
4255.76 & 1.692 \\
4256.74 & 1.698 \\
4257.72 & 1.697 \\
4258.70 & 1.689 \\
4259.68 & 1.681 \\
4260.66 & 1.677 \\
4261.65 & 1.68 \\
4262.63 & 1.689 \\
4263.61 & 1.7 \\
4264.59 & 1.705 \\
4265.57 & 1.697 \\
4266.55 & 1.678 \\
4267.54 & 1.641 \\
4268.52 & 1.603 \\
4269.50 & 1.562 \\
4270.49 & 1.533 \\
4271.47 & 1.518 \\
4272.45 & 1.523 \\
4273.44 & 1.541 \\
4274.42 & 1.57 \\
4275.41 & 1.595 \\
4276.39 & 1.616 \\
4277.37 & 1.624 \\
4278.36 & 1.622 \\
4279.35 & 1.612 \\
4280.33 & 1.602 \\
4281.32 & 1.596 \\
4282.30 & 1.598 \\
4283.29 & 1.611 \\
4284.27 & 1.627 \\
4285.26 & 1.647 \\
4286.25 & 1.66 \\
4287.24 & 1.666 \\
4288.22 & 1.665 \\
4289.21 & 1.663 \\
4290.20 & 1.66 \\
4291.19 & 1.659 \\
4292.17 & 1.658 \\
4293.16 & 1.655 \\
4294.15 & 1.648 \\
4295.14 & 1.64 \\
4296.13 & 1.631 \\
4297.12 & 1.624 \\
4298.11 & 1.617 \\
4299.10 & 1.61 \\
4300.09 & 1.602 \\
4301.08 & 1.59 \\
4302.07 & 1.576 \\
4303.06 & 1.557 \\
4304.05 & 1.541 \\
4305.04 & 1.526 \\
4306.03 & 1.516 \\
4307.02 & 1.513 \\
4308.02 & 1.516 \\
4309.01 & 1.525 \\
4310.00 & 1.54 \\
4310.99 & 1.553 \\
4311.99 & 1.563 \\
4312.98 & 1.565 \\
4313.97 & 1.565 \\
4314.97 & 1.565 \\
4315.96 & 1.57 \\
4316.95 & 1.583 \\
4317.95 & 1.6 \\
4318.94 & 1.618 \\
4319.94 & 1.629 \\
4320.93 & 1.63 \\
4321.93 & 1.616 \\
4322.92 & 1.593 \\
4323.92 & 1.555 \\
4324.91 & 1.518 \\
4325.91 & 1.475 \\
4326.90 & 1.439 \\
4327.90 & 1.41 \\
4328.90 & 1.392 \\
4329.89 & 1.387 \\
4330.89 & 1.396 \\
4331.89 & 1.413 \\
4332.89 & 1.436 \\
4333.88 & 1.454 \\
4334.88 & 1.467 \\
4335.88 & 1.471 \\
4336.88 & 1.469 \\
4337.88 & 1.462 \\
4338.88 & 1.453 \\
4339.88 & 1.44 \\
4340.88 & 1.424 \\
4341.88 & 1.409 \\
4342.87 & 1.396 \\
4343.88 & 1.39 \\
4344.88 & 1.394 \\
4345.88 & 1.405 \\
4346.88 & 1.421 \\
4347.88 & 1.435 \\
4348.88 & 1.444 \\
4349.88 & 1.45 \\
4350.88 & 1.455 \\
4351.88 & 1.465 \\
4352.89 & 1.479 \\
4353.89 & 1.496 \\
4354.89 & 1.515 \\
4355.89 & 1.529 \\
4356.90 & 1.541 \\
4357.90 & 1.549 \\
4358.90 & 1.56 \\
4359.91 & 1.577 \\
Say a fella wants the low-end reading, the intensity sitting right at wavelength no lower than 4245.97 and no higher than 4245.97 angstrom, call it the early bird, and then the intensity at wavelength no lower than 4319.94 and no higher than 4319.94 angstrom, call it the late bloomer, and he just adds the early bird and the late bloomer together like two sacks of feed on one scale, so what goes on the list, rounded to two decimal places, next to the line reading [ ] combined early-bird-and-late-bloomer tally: 3.42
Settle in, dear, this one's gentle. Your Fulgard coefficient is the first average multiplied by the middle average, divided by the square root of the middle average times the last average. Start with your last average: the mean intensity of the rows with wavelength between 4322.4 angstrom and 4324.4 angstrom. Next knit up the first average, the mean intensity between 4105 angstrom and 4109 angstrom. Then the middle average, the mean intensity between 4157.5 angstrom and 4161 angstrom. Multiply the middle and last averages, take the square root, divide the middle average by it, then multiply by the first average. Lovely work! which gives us 1.38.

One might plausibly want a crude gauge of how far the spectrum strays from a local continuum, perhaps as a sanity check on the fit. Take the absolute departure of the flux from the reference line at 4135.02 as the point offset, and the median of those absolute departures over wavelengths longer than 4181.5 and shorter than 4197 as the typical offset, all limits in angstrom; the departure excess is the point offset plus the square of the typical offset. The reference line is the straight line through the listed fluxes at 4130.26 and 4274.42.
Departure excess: 0.01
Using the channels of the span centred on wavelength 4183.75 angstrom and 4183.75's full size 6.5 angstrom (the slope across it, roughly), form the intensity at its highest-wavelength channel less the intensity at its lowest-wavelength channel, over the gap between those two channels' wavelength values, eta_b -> 0.028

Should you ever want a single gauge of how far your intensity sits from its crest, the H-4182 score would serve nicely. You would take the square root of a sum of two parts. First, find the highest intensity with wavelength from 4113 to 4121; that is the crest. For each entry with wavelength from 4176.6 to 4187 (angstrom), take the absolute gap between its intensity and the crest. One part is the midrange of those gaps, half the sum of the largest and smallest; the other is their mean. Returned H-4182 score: 0.33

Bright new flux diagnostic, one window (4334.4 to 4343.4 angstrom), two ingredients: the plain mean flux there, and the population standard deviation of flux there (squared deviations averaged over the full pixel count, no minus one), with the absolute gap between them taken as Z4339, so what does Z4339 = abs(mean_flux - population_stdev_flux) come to 1.42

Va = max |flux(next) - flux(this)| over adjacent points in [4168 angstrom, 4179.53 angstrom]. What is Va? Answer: 0.017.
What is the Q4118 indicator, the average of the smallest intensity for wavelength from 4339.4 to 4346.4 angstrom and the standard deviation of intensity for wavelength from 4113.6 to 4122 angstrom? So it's 0.72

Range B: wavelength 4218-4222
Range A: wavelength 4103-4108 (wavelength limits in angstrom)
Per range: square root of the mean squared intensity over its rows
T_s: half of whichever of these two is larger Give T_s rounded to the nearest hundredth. 0.92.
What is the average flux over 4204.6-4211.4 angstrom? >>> 1.64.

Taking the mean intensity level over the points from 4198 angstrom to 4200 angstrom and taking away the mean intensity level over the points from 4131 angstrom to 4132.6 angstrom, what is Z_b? -0.19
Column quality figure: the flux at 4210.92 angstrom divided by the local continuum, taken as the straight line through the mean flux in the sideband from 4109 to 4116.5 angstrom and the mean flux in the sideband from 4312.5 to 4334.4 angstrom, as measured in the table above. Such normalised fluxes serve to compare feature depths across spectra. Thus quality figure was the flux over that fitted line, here 1.08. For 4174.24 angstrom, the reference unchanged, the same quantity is 1.10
